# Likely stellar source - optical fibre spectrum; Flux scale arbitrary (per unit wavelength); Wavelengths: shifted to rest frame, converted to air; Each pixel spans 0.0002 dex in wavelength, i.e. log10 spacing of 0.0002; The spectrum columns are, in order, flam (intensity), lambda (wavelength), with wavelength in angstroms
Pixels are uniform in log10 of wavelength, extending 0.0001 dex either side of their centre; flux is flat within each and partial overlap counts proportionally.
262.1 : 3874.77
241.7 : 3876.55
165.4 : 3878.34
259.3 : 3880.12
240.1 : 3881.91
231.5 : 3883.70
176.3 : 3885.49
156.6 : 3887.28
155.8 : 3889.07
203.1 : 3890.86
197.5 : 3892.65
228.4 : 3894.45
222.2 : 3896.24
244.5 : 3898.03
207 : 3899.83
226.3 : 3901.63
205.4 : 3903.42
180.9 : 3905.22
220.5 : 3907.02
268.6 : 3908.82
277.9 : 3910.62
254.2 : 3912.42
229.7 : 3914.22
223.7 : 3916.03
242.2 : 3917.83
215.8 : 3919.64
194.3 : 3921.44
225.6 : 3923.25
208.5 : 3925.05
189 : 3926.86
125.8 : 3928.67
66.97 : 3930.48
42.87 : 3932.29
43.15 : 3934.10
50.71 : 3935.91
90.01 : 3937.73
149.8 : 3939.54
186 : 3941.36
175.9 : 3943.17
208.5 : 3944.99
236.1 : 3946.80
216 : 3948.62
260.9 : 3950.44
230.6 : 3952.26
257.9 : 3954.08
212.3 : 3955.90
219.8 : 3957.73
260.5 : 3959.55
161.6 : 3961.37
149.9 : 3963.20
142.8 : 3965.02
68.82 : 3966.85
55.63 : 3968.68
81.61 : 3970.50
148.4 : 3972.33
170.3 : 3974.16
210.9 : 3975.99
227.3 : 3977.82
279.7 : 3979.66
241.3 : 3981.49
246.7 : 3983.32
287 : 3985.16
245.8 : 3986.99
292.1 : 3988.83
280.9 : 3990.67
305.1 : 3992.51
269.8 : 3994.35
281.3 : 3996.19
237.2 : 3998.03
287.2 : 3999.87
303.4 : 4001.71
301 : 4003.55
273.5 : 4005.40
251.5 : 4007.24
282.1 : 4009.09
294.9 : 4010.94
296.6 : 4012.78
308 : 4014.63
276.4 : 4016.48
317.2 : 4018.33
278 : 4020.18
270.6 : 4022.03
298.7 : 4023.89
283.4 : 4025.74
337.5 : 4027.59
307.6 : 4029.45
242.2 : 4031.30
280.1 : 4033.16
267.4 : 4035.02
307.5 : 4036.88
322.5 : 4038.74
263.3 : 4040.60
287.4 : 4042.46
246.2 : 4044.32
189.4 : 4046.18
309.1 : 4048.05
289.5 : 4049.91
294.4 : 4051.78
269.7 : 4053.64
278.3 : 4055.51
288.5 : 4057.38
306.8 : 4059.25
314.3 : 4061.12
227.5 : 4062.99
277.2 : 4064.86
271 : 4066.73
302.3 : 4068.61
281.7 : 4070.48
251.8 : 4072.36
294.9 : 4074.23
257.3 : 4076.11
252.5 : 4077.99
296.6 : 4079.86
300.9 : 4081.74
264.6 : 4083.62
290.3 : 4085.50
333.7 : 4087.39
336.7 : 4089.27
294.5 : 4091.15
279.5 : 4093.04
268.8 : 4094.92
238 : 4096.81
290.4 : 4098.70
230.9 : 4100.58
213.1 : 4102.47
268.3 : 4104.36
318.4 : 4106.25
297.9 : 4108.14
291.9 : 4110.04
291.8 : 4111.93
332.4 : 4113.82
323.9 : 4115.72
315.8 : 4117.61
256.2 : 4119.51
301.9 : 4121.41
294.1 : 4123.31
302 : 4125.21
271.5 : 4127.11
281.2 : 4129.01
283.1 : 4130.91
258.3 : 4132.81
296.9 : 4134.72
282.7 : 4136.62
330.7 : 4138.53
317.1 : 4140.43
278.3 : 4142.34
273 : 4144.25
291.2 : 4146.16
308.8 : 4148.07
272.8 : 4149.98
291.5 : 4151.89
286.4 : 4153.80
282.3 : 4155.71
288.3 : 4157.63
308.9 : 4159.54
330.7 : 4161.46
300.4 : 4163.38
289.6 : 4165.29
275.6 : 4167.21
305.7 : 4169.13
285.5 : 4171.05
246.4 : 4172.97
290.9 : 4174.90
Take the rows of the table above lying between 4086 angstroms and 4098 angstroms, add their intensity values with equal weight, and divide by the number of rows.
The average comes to 292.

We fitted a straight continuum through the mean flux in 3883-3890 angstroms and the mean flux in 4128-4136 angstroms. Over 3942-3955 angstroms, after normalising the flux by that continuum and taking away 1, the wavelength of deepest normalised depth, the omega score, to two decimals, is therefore 3943.17 angstroms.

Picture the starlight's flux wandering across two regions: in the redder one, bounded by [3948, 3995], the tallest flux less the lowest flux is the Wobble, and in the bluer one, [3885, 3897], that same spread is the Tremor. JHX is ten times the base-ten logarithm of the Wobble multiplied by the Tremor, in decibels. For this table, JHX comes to 42.6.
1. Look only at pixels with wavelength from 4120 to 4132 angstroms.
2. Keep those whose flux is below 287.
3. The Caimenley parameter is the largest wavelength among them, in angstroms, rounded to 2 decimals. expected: 4130.91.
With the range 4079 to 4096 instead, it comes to 4094.92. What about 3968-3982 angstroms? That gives 3981.49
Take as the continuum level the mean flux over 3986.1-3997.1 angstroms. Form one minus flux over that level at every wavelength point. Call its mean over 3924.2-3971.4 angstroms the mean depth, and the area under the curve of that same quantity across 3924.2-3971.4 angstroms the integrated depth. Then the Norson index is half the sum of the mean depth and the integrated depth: 11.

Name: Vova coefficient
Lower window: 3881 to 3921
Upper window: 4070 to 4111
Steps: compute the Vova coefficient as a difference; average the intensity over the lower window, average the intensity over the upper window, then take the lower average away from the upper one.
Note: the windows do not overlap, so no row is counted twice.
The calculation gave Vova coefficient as 61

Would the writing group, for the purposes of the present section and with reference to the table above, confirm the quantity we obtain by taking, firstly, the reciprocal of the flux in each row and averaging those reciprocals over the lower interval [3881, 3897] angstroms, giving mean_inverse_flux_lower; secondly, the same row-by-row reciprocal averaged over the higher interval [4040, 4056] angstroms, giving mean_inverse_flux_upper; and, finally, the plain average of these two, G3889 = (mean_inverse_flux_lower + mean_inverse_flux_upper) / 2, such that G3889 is 0.0044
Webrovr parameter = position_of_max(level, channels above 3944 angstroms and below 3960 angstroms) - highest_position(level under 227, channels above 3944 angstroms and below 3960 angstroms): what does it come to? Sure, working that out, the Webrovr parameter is -7.3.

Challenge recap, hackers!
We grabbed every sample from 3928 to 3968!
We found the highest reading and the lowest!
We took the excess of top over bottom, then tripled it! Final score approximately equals 654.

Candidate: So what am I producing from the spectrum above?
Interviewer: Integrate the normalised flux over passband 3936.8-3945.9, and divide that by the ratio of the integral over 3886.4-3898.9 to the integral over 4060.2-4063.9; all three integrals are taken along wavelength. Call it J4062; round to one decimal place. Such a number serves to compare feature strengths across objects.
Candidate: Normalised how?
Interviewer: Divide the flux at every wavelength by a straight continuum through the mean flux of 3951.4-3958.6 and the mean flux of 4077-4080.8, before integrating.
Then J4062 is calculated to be 2.0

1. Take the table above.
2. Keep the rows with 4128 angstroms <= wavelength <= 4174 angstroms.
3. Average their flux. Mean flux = 290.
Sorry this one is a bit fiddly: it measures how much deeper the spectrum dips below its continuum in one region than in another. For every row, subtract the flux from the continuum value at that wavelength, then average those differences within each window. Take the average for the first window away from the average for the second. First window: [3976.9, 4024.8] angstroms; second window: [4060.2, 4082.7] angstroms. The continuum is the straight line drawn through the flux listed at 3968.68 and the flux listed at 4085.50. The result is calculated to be 143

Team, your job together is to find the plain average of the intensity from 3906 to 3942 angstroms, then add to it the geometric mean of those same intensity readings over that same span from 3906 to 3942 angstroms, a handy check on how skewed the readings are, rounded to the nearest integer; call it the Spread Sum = 326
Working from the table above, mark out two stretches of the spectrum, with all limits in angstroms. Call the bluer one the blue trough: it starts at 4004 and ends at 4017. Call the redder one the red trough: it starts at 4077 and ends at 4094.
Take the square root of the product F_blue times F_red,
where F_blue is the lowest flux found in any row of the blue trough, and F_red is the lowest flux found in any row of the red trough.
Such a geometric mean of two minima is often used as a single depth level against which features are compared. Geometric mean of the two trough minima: 252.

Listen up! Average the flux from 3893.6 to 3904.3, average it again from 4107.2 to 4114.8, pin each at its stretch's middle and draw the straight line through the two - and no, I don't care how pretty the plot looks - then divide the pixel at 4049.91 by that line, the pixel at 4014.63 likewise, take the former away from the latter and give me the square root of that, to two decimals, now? 0.35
